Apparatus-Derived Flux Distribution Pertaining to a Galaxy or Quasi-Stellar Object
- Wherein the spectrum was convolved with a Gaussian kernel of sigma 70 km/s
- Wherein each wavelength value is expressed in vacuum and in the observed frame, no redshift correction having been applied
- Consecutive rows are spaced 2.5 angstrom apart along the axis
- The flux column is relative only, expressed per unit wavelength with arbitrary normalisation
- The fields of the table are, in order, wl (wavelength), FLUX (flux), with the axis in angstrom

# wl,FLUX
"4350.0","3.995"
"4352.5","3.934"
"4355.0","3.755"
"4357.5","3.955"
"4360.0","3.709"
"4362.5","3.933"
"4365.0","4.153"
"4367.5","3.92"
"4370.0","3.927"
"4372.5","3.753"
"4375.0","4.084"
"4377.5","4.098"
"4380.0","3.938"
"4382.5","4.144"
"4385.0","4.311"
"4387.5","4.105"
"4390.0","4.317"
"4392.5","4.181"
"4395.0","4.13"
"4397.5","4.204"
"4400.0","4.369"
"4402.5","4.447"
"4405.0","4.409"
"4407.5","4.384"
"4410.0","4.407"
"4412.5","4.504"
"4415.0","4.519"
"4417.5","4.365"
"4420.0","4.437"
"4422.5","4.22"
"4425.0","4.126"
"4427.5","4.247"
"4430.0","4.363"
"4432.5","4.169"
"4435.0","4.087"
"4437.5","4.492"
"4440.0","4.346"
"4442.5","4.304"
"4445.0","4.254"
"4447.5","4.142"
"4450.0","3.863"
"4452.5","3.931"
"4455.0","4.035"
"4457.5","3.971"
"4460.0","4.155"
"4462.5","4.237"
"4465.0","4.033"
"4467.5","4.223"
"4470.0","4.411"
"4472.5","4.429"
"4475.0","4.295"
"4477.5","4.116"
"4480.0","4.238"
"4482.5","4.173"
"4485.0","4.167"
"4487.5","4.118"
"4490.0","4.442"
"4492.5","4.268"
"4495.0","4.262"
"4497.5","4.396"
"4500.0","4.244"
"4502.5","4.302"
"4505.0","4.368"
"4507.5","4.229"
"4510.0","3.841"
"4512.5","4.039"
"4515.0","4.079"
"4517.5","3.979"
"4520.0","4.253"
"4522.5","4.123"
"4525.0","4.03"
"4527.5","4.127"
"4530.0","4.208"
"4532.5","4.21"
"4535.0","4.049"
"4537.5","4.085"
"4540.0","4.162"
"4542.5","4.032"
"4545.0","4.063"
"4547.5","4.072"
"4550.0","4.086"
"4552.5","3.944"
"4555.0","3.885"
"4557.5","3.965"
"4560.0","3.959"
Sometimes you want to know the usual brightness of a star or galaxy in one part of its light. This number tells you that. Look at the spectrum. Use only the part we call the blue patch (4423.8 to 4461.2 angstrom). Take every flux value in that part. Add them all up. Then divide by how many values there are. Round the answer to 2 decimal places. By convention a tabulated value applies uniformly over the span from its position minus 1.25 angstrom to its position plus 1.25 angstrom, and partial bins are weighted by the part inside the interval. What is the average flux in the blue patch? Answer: 4.17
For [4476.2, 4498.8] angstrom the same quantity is 4.24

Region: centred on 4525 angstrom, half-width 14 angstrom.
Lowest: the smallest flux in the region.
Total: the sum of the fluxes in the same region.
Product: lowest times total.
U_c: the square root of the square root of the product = 3.66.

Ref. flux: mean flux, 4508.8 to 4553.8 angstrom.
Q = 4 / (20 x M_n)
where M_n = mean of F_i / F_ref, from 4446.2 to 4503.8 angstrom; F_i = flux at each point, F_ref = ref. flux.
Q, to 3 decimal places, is 0.194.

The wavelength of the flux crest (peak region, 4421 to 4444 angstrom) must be 4437.5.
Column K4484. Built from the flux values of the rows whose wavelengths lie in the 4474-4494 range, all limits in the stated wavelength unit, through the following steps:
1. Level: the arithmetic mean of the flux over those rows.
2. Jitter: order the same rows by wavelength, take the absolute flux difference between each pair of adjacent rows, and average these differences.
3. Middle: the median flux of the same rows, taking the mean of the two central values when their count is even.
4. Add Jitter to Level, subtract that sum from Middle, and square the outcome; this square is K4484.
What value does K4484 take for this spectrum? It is 0.023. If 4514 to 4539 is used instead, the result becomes 0.014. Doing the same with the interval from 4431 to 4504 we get 0.011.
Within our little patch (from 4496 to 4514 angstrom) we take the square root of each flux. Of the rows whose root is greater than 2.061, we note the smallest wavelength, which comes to 4497.5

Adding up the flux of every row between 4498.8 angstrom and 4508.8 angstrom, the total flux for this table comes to 17.1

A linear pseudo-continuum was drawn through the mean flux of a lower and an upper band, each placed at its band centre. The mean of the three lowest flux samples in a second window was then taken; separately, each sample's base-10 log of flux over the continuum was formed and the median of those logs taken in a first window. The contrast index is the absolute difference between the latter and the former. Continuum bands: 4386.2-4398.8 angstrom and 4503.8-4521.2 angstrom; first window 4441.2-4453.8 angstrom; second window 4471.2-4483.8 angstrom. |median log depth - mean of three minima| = 4.18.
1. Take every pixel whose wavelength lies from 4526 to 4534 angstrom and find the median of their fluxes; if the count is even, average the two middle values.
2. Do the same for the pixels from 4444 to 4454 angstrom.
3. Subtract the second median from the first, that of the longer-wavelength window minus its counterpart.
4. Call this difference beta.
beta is 0.17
